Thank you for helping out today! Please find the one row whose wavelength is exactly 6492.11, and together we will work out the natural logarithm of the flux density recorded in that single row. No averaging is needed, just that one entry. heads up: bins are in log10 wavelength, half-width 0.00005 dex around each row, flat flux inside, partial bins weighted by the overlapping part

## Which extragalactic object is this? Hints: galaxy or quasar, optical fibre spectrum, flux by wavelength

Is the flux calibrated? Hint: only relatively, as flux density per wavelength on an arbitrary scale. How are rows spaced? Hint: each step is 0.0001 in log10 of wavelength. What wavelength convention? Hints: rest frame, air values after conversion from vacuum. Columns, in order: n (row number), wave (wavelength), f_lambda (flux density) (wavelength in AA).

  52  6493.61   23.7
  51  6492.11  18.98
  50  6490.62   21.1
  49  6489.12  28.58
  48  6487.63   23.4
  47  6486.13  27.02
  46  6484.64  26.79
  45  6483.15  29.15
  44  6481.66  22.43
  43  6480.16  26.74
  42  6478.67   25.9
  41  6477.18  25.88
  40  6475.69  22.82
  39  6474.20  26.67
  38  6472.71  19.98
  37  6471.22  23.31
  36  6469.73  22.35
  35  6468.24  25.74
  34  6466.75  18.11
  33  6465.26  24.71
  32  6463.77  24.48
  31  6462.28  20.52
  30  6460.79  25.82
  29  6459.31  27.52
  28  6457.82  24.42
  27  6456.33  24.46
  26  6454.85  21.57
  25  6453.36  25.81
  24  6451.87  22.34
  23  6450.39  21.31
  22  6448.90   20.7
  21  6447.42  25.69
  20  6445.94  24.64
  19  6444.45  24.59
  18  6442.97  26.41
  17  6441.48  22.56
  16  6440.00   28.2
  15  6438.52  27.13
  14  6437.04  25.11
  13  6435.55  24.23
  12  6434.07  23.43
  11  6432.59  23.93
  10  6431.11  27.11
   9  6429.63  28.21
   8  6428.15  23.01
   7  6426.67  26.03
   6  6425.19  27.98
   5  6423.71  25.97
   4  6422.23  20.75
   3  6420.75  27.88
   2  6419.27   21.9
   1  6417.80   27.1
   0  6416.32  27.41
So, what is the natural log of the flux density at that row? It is 2.94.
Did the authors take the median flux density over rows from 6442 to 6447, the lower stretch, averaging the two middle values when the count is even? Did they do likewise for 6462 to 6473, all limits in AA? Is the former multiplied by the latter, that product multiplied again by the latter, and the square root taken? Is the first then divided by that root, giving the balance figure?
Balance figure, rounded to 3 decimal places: 0.217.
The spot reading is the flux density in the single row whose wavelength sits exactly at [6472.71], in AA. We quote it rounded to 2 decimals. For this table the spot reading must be 19.98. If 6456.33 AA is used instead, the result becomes 24.46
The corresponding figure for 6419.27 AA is 21.90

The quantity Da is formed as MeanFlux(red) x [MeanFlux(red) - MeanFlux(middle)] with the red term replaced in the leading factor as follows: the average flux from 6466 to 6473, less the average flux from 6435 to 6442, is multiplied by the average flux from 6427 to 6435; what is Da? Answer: -89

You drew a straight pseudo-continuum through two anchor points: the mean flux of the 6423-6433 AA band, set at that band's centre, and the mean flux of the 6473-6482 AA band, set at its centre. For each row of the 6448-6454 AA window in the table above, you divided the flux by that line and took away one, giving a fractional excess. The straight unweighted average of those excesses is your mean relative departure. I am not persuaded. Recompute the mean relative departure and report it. -0.12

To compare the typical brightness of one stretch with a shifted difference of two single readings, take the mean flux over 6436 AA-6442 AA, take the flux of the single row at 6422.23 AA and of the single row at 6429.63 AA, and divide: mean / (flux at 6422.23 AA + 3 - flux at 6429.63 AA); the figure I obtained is -6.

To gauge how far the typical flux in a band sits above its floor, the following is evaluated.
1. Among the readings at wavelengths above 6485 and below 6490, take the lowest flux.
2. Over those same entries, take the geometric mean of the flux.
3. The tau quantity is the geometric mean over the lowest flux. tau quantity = 1.12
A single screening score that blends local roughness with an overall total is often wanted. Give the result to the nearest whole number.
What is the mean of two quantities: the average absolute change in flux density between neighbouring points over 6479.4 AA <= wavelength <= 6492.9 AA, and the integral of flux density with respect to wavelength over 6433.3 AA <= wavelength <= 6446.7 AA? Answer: 170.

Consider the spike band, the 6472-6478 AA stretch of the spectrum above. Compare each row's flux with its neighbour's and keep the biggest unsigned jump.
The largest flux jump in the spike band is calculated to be 6.7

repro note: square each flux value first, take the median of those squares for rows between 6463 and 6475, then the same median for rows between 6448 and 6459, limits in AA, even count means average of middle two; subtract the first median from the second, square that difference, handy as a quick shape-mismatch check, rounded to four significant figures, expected 5218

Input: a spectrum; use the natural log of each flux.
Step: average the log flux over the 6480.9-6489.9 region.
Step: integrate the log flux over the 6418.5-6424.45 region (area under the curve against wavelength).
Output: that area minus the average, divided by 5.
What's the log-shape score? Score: 3.1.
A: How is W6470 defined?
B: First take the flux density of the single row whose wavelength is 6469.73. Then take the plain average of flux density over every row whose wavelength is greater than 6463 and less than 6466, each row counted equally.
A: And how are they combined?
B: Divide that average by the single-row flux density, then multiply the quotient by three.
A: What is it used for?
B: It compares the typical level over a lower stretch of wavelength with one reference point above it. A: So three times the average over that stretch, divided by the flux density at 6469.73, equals 3.3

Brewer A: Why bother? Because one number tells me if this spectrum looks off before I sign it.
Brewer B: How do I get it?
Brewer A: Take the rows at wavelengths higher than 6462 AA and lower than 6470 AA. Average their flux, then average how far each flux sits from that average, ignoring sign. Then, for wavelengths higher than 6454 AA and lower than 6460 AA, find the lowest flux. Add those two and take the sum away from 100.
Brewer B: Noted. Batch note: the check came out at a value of 76.1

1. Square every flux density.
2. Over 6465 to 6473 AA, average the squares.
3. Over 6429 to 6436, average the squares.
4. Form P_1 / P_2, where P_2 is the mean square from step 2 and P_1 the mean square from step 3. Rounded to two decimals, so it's 1.28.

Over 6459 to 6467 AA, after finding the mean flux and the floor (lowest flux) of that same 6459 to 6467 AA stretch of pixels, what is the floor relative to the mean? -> 0.77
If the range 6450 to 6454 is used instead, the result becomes 0.92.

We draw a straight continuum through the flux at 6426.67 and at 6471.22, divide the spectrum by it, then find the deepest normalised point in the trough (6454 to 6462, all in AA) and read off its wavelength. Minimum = 6454.85 AA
